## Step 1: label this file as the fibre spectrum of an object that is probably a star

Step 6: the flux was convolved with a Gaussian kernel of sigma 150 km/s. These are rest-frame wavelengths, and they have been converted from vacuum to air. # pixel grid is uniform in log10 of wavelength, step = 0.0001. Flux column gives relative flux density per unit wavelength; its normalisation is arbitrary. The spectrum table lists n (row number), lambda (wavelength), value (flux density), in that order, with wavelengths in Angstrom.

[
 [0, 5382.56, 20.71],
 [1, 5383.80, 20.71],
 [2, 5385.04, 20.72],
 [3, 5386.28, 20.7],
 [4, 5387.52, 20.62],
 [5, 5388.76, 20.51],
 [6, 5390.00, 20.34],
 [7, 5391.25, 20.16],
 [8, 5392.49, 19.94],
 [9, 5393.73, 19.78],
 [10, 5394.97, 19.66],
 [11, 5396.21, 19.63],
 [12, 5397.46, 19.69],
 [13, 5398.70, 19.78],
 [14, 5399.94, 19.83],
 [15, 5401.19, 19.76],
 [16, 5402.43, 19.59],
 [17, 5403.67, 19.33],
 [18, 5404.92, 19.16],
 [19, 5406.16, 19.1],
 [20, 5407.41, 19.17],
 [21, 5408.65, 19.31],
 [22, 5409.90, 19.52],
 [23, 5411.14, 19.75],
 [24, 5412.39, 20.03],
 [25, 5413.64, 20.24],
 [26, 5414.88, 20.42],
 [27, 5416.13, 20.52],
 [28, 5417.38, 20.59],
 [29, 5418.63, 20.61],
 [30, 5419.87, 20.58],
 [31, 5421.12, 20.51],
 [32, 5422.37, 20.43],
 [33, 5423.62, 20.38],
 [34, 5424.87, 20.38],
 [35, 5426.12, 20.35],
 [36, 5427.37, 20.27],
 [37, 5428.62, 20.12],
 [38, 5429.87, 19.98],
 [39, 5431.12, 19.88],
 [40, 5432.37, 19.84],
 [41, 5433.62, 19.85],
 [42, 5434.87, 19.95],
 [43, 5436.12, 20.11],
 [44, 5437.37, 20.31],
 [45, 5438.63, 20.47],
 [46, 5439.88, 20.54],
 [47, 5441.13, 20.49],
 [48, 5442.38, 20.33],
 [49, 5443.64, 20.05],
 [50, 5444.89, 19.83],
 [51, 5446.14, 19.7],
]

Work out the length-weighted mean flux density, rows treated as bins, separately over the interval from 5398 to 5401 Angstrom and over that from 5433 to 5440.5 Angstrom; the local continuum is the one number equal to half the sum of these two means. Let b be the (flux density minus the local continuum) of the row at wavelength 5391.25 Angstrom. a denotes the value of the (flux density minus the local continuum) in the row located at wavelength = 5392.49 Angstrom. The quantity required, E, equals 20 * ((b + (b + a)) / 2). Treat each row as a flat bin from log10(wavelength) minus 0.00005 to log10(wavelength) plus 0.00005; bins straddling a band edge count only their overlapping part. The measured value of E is 3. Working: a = -0.1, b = 0.16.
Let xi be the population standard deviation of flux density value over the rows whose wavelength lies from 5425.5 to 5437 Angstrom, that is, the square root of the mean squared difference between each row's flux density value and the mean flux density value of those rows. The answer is 0.17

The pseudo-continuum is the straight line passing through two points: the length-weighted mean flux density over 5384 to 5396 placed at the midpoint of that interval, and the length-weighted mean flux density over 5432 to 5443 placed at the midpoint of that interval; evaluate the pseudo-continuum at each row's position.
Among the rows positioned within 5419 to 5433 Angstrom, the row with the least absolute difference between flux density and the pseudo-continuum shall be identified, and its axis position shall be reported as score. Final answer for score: 5427.37 Angstrom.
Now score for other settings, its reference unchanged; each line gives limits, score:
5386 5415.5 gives 5413.64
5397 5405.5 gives 5399.94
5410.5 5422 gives 5413.64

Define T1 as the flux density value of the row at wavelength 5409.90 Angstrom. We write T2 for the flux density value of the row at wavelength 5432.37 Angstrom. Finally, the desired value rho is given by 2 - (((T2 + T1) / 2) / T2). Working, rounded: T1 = 19.52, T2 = 19.84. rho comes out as 1.01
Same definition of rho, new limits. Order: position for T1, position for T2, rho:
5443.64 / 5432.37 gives 0.99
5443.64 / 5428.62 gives 1.00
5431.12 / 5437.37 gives 1.01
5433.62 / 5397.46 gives 1.00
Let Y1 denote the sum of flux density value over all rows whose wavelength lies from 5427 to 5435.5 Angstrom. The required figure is 140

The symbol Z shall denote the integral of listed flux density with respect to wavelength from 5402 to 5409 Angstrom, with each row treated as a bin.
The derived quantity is 135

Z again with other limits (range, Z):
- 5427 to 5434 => 140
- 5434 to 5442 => 162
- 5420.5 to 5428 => 153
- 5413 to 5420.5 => 154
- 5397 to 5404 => 138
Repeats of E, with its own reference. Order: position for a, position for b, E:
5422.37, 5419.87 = 16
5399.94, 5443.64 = -1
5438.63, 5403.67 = -9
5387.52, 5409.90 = -3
